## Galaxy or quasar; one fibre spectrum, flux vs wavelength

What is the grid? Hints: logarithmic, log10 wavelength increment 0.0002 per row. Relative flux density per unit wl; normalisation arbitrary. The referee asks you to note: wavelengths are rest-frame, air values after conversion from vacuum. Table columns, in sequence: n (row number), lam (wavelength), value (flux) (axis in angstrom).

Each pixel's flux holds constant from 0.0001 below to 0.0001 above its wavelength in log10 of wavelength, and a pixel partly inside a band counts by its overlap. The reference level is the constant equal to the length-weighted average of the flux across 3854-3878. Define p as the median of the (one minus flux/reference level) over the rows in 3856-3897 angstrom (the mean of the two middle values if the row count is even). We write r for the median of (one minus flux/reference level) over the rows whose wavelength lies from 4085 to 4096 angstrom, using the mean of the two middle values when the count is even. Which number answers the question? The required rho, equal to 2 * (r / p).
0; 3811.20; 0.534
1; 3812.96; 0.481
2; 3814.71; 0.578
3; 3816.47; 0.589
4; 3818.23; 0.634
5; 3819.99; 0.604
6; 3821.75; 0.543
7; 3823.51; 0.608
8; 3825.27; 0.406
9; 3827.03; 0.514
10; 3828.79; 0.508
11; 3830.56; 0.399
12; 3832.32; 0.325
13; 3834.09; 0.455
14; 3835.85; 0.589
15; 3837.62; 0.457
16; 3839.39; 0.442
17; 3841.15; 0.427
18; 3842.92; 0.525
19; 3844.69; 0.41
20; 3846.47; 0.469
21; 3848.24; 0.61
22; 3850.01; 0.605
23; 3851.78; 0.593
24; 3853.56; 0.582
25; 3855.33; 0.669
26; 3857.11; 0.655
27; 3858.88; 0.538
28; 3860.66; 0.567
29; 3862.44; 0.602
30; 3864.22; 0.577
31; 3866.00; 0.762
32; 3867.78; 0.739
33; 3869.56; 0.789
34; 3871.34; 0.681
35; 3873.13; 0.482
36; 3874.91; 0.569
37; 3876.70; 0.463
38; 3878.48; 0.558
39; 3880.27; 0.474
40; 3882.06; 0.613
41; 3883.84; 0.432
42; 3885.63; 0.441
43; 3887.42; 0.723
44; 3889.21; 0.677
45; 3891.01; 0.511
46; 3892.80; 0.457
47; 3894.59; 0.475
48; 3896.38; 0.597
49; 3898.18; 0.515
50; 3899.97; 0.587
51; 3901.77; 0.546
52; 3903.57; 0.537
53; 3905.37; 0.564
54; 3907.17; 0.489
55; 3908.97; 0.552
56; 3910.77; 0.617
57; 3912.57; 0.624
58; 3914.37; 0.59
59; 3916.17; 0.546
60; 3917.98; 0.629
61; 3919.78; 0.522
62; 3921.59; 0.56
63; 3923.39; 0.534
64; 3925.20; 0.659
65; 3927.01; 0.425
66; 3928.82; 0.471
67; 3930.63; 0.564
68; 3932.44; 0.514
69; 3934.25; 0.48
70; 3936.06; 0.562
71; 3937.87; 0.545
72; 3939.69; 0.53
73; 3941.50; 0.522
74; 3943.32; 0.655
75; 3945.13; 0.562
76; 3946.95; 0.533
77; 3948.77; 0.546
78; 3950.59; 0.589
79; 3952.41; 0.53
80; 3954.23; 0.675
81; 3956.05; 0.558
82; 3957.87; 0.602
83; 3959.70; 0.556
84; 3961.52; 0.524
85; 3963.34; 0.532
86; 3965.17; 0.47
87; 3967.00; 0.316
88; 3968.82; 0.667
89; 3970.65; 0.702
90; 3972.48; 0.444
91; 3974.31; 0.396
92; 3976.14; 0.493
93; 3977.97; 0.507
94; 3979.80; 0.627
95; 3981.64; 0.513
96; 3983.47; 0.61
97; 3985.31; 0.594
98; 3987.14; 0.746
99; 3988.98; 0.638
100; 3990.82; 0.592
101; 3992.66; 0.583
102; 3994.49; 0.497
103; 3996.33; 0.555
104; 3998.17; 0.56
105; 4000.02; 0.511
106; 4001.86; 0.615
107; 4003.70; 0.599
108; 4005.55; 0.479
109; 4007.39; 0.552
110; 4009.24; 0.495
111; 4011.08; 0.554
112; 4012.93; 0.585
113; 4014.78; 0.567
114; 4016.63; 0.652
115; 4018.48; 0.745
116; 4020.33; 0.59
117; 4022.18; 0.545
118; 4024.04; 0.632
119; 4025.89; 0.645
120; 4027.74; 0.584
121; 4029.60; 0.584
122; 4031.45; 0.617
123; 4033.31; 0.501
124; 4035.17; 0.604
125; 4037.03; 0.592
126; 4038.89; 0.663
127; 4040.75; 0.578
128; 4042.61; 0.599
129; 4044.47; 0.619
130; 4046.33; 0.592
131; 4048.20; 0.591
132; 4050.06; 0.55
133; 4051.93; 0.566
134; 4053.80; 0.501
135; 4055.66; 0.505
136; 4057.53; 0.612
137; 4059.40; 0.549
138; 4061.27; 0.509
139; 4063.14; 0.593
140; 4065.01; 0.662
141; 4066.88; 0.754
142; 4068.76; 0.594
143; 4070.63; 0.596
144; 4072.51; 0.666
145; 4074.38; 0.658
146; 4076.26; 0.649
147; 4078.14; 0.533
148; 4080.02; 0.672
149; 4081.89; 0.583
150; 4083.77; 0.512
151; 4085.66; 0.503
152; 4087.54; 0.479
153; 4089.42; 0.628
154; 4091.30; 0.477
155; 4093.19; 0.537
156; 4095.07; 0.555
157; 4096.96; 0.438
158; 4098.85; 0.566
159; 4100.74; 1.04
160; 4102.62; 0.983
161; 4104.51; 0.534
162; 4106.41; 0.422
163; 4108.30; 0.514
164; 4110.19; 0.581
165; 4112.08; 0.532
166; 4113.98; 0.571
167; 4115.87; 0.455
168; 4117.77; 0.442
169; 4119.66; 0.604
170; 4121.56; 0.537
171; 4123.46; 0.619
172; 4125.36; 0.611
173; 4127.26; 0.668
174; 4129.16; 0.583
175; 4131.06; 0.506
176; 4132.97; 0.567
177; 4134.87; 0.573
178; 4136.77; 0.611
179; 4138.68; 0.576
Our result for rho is 3.9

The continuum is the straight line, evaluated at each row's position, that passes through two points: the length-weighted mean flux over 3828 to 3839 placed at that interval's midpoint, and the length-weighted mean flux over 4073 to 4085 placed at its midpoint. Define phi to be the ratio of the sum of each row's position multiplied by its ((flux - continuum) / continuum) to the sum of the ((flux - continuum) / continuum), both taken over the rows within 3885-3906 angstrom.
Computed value 3894.4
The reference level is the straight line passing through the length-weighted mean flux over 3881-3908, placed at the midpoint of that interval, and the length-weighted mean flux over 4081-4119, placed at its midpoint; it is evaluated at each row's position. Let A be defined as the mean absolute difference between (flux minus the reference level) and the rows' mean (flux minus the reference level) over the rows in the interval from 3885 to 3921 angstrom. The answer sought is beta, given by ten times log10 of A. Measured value -12.5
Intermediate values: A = 0.06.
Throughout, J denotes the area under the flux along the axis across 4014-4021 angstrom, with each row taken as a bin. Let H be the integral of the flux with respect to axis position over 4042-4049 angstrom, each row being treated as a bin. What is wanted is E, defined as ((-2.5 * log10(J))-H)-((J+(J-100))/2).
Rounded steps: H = 4.2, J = 4.5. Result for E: 39.7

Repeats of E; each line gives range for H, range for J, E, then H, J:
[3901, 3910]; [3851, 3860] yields 37.9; 4.8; 5.5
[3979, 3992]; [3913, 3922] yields 35.1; 8.0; 5.2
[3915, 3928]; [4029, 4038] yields 35.8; 7.2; 5.2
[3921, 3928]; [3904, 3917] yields 36.6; 3.8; 7.4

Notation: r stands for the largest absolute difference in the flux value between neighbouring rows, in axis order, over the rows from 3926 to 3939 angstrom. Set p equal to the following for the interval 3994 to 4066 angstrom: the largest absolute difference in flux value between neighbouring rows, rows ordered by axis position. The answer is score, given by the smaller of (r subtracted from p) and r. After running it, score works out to 0.06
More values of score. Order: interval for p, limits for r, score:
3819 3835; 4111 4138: 0.04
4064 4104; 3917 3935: 0.23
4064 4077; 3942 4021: -0.19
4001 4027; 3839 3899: -0.13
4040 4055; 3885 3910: -0.22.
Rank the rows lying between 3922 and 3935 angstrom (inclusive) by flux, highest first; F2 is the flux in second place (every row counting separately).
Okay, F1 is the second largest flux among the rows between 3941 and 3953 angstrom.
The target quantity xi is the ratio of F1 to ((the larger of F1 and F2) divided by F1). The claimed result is 0.589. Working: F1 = 0.589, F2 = 0.564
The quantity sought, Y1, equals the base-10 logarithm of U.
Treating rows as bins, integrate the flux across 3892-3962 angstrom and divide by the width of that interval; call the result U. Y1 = -0.257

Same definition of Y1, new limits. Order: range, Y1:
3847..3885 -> -0.225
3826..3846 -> -0.338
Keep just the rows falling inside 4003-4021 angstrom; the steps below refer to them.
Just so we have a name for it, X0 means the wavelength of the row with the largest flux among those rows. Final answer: 4018.48 angstrom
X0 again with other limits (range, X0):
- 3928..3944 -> 3943.32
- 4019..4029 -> 4025.89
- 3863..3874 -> 3869.56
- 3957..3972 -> 3970.65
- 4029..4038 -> 4031.45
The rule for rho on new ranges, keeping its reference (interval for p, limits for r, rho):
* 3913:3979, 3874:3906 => 2.0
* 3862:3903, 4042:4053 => 1.1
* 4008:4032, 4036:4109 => 2.1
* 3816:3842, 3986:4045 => 0.6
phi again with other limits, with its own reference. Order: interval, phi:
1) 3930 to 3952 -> 3942.8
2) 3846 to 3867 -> 3857.5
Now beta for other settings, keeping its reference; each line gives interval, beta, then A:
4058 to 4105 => -10.1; 0.10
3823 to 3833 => -10.8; 0.08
